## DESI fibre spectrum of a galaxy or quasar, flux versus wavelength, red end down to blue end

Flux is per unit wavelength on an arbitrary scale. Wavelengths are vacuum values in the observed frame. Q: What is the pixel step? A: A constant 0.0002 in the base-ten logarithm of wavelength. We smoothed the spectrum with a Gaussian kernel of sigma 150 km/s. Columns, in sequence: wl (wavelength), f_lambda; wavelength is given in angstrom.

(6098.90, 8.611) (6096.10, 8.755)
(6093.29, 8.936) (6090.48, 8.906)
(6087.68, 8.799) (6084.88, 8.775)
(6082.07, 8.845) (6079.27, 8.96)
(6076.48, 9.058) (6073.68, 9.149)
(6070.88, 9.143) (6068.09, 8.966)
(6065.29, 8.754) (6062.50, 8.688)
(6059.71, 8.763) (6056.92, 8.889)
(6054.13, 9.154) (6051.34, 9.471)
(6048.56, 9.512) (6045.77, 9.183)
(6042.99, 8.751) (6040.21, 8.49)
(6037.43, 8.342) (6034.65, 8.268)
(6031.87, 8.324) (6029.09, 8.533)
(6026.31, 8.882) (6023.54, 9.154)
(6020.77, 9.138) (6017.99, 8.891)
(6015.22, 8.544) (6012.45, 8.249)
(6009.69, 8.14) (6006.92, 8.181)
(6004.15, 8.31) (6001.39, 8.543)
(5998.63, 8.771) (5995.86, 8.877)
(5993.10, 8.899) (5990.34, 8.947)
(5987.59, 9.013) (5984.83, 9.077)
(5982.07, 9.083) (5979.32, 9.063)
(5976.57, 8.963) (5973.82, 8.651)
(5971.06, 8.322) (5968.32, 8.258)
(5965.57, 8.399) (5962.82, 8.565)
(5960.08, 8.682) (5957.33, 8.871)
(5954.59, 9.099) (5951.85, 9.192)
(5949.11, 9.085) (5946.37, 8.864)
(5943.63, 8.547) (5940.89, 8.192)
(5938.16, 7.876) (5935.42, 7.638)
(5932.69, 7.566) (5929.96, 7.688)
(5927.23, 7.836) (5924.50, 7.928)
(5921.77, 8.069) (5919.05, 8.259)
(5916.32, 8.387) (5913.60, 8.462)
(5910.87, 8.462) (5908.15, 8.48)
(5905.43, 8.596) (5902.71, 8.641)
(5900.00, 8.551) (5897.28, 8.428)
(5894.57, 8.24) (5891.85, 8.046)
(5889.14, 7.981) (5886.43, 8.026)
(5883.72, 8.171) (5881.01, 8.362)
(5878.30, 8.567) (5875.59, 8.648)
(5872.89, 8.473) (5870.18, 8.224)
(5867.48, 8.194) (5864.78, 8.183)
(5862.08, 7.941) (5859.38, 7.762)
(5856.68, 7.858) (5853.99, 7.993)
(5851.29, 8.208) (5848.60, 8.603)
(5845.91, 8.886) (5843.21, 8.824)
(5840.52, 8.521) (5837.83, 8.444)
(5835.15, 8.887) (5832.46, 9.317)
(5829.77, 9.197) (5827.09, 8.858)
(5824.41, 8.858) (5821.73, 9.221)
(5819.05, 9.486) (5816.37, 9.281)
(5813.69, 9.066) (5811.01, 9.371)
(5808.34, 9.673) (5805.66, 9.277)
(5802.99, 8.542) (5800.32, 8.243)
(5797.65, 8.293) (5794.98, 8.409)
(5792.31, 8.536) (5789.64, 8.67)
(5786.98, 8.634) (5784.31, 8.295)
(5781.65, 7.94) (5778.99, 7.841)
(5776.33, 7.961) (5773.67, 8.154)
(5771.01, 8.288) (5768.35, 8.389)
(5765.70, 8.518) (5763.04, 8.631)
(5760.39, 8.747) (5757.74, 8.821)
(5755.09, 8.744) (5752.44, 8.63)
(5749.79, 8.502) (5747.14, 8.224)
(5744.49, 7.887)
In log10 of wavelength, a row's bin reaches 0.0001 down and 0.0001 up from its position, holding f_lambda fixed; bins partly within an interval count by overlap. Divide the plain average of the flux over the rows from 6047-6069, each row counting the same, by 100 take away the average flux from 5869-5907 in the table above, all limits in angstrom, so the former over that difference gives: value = 0.0985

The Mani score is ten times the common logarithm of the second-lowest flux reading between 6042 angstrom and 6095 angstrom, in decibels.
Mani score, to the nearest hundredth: 9.42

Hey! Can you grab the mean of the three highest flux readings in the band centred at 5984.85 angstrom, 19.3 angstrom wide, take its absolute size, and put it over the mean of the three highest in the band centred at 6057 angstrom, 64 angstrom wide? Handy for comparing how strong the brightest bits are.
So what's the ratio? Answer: 0.97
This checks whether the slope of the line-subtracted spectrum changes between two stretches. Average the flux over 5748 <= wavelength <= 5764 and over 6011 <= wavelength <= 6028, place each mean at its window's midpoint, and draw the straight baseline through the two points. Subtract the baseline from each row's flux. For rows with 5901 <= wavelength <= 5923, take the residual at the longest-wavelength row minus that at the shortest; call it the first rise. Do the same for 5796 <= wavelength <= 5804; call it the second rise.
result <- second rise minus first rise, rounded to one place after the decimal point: 0.8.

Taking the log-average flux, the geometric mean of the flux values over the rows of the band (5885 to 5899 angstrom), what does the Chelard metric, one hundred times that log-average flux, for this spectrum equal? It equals 814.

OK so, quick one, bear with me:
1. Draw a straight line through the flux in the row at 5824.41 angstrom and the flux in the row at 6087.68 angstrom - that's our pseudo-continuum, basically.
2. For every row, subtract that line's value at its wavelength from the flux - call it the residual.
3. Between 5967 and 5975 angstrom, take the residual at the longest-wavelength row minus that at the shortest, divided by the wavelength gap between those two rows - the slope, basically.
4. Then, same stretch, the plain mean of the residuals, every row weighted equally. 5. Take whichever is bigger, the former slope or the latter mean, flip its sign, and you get -0.07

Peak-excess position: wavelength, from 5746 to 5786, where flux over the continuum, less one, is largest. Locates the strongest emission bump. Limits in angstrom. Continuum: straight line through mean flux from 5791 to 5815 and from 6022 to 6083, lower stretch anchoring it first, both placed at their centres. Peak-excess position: 5757.74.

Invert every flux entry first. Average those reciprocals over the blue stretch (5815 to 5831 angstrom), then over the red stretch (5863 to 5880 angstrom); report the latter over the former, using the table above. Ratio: 1.09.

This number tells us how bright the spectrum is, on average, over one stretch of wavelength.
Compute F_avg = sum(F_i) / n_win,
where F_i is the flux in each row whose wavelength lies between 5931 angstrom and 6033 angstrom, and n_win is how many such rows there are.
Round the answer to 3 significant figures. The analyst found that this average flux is 8.63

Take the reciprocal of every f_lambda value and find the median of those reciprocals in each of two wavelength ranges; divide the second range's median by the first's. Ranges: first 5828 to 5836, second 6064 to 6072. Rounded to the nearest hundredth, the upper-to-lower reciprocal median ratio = 1.03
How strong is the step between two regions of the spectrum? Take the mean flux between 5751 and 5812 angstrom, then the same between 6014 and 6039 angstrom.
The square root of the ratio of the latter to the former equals 1.007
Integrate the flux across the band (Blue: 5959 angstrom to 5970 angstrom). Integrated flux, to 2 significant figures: 93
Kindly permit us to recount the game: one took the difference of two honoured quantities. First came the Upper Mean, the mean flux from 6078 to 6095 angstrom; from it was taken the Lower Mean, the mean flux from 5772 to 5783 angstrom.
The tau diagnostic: 0.9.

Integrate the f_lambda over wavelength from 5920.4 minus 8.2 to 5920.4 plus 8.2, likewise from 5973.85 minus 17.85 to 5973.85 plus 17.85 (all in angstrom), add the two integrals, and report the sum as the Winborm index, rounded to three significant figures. 447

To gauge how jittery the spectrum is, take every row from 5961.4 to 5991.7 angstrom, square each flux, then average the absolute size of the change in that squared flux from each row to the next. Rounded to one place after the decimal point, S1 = 2.2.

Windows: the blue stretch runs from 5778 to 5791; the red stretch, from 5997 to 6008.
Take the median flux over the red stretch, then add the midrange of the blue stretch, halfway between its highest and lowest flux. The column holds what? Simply 16.7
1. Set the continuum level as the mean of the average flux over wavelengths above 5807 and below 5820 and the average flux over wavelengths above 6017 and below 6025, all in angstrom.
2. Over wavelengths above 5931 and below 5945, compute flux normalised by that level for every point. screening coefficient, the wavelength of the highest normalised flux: 5943.63 angstrom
